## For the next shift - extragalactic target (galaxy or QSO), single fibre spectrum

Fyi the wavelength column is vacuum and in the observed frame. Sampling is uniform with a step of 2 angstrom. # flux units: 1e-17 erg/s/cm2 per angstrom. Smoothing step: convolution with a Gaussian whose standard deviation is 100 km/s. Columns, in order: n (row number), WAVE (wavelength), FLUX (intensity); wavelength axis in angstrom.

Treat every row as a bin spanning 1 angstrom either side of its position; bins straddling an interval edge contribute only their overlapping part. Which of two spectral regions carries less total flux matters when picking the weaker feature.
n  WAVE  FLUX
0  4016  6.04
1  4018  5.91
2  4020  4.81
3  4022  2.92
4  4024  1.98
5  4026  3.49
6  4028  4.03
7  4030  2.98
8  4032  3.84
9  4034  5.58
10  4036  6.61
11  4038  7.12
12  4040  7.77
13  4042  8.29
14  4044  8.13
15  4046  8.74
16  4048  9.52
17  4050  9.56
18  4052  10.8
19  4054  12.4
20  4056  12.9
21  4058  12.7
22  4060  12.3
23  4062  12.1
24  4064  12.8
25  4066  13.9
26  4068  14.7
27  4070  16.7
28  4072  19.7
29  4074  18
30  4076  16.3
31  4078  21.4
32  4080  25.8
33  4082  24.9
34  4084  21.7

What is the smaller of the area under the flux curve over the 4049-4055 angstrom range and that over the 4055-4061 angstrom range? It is 66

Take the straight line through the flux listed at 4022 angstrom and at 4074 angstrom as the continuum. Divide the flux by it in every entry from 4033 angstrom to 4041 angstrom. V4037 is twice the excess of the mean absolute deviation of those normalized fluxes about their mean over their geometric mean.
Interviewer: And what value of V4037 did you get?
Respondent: -1.80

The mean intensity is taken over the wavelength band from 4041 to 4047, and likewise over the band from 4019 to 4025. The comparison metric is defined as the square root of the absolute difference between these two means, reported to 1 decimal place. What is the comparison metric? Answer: 2.3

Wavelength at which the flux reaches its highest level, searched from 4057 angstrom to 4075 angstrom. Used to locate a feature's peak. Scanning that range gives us 4072 angstrom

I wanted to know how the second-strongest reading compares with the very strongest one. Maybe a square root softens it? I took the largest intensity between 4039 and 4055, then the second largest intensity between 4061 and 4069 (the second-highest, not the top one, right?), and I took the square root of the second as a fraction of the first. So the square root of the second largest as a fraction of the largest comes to 1.1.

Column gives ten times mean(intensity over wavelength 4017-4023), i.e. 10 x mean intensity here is 45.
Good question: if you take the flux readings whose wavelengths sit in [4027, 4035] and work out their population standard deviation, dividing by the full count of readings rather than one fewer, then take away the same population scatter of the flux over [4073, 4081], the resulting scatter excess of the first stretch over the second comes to -2.7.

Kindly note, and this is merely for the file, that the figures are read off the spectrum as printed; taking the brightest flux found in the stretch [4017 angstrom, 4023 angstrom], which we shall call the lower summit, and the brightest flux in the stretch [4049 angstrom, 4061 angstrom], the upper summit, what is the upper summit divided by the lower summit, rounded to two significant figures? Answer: 2.2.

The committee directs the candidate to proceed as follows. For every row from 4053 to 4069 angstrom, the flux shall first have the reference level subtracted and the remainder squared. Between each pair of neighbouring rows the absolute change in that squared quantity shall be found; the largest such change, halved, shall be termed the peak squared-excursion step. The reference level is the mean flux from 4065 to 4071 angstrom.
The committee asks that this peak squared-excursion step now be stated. 1.9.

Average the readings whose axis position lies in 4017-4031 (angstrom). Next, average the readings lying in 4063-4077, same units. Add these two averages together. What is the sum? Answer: 20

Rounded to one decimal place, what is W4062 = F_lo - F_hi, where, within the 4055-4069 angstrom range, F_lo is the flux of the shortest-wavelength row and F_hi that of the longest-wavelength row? -1.8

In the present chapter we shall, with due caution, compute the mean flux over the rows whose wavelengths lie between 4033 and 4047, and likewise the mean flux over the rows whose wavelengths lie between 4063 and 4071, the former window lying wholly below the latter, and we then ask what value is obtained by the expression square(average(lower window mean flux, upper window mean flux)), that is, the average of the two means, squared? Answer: 121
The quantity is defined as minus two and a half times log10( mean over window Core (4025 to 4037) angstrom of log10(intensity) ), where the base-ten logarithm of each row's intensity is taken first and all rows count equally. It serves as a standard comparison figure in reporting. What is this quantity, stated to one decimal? 0.5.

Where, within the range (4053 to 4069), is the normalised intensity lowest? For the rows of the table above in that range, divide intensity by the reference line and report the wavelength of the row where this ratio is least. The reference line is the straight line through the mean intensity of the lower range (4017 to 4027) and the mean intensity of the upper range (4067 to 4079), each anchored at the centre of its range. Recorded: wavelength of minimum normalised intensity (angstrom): 4062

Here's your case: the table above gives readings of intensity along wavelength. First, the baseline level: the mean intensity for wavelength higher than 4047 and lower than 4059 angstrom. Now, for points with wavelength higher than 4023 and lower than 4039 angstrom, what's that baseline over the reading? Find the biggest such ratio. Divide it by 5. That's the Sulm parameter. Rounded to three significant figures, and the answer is 1.14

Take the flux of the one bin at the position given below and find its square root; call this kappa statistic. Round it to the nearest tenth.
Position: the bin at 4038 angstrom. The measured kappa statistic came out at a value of 2.7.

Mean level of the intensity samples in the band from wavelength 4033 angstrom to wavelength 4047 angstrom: 7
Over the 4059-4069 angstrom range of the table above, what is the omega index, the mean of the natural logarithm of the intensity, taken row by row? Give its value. 2.57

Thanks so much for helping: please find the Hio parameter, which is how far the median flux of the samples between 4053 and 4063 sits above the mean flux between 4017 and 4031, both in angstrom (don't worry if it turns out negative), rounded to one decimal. 8.7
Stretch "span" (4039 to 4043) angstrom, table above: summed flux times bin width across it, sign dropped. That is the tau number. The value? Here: 32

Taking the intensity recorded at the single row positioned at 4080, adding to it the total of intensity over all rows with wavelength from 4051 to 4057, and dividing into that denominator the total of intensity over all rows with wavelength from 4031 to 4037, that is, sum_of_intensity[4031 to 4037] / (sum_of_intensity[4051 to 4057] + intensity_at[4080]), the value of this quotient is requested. 0.26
